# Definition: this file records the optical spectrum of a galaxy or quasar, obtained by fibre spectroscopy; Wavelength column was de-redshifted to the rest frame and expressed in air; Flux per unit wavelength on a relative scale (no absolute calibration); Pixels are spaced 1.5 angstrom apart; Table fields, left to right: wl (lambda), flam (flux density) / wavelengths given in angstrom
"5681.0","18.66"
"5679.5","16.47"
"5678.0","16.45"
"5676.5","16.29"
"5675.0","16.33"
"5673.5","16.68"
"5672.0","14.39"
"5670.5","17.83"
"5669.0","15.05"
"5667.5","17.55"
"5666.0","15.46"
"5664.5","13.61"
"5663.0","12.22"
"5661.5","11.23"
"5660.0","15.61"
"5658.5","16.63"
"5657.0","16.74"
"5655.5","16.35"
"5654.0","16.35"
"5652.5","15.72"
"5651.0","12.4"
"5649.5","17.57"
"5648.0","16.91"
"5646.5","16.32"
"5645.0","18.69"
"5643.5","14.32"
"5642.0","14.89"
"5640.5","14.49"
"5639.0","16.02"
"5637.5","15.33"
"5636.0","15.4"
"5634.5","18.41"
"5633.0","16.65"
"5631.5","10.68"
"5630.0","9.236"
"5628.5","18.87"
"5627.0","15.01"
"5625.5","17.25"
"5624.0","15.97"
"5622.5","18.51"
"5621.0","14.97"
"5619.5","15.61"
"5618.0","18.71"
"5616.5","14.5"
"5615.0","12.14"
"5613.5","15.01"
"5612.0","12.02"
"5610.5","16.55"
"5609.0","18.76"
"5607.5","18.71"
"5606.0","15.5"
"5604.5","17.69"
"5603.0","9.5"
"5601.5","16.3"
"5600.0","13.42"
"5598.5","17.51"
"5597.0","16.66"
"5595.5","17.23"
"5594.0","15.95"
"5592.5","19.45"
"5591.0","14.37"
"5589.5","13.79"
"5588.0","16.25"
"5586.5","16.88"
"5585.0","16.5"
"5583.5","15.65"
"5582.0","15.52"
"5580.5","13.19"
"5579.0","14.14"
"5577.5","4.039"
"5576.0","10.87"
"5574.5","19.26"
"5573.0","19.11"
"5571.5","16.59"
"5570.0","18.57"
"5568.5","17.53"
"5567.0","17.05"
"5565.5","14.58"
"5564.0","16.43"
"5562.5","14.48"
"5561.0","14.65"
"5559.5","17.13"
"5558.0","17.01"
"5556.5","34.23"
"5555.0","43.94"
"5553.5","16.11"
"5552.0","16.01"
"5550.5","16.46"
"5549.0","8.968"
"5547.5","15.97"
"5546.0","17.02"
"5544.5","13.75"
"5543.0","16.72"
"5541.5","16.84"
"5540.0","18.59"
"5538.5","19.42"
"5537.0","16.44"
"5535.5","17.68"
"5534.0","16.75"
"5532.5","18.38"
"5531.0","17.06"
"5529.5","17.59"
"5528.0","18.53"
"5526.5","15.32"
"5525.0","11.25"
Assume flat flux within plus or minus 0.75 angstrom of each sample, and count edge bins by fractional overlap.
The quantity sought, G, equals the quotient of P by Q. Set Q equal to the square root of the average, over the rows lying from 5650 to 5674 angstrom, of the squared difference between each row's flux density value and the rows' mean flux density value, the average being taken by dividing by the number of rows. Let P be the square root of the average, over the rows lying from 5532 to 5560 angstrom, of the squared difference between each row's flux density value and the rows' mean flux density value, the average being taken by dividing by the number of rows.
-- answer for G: 3.91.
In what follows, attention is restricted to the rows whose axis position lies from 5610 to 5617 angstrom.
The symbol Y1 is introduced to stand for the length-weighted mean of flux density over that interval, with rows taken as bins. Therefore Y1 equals 13.9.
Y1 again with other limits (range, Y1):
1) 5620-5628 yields 16.4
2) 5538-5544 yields 17.7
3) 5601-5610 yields 16.1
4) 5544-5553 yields 14.8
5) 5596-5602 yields 16.0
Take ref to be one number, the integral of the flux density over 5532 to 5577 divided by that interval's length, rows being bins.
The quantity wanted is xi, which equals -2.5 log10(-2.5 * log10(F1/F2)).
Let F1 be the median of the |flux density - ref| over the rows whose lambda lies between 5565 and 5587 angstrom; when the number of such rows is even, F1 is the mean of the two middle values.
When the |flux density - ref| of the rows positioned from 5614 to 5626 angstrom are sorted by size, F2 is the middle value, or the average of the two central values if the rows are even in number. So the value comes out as 1.1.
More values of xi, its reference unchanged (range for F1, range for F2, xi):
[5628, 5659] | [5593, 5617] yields 2.2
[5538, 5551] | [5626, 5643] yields 0.4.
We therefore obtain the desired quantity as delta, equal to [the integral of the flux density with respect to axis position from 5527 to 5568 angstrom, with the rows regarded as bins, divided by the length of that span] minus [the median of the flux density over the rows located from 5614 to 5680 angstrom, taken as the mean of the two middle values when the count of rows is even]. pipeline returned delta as 2.05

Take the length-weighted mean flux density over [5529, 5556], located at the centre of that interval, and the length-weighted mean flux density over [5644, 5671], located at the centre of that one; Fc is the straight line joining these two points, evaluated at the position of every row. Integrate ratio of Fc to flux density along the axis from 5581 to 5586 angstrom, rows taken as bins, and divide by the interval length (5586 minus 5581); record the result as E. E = 1.09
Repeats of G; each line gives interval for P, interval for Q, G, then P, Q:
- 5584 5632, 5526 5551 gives 1.14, 2.6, 2.3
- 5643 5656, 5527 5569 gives 0.27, 1.7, 6.3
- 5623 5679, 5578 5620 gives 0.95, 2.1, 2.2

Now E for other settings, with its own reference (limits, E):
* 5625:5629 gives 0.97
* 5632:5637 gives 1.00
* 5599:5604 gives 1.32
